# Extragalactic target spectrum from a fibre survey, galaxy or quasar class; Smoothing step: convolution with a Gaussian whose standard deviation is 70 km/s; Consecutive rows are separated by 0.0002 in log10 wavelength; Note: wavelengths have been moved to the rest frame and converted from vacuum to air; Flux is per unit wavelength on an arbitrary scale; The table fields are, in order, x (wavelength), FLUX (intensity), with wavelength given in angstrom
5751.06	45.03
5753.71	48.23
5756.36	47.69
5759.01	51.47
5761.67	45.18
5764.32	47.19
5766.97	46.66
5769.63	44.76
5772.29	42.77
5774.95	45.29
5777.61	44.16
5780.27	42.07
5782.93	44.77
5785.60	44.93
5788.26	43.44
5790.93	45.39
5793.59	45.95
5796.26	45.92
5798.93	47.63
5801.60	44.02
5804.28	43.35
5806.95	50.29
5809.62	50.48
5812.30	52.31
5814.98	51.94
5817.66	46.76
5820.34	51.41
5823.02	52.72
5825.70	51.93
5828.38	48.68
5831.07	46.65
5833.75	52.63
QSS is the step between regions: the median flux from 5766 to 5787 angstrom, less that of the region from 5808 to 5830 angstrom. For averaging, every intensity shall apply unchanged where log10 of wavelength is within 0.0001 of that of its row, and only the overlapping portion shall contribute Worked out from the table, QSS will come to -7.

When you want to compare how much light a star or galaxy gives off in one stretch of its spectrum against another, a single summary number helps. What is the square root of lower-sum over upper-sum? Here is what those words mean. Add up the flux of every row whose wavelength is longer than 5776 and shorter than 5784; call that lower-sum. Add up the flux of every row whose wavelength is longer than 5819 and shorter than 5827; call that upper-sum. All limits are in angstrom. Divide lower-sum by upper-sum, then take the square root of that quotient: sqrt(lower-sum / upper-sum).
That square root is 0.92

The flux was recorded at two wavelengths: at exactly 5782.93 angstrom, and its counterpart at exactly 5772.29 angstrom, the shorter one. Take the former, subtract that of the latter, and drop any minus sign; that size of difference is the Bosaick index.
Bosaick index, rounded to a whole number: 2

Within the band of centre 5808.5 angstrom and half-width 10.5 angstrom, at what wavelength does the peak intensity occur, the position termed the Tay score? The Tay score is 5812.30 angstrom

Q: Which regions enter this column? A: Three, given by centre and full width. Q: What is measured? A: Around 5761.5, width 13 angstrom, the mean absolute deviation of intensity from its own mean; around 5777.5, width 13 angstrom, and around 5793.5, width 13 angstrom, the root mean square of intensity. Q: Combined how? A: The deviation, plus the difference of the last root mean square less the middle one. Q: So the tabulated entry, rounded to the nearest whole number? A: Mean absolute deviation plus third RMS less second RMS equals 3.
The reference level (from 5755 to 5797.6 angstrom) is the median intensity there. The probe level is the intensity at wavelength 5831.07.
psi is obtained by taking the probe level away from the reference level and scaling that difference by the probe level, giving -0.03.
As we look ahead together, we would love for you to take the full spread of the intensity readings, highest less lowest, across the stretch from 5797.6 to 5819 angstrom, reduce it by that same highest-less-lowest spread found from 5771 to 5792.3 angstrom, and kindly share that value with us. 5.6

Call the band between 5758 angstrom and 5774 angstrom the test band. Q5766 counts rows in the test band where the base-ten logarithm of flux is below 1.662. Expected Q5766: 3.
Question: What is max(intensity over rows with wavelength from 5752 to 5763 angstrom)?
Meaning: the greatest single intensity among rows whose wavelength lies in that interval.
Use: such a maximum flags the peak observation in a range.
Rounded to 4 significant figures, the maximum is 51.47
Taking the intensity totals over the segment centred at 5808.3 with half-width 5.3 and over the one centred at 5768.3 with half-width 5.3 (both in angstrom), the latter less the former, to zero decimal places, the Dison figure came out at -15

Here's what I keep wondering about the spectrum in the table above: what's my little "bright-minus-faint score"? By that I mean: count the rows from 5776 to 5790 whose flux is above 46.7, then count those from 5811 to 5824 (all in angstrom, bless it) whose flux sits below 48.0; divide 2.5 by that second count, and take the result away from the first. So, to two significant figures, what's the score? -2.5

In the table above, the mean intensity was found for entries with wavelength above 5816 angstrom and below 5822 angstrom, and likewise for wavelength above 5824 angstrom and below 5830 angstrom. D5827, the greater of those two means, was 50.3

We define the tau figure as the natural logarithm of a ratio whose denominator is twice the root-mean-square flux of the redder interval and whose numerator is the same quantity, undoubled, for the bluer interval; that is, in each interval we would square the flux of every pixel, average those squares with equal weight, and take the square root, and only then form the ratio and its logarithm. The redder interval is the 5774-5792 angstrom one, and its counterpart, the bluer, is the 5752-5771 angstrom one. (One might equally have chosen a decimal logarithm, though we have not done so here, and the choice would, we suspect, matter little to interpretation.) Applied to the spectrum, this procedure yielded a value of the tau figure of -0.627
